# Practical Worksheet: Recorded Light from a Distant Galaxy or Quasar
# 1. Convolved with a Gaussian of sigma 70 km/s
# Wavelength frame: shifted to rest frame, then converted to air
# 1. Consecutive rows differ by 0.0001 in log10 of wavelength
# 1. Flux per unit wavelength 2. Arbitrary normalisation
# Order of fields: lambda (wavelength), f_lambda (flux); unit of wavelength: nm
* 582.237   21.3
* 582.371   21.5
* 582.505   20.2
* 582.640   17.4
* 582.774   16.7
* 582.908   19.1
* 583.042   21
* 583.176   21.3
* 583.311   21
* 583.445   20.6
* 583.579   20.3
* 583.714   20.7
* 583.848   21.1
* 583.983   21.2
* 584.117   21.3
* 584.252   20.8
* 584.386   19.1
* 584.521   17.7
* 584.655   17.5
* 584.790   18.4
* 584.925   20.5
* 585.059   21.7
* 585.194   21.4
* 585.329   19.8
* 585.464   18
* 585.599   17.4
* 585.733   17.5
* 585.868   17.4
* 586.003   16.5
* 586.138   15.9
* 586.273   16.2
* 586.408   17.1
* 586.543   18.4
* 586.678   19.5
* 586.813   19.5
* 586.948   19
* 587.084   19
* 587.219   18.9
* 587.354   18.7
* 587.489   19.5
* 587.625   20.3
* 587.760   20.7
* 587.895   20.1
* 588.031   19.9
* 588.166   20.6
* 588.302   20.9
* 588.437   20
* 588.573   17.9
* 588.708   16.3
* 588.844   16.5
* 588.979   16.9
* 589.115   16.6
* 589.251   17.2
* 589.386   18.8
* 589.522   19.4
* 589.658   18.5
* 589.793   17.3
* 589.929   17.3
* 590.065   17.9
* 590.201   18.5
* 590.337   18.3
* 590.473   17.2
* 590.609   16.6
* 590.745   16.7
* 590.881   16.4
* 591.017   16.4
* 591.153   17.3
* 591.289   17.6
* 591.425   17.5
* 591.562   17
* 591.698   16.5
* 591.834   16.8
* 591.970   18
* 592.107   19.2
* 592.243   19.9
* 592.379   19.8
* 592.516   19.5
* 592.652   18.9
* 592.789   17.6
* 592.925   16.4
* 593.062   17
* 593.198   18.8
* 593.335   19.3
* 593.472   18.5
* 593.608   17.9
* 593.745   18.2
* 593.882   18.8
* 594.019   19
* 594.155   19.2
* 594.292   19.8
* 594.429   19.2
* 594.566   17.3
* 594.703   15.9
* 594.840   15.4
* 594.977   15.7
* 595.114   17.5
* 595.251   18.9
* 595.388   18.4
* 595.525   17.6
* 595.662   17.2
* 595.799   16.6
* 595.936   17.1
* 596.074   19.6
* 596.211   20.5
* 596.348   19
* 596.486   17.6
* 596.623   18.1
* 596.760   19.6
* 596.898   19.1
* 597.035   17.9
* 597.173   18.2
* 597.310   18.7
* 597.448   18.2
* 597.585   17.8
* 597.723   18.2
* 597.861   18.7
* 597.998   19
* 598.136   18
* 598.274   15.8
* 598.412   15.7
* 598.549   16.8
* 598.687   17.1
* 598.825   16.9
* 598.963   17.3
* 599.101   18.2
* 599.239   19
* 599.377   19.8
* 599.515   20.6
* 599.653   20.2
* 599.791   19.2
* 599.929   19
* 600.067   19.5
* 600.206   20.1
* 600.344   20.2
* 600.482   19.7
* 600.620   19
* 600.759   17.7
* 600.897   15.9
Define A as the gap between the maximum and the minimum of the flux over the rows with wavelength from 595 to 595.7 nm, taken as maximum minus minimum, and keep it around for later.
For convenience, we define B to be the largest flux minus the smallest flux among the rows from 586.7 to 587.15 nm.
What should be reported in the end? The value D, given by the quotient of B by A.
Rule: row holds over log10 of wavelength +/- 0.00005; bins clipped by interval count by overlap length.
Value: 0.3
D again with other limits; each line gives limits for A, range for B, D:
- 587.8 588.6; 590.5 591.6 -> 0.4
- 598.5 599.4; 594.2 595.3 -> 1.5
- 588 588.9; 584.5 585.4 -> 0.9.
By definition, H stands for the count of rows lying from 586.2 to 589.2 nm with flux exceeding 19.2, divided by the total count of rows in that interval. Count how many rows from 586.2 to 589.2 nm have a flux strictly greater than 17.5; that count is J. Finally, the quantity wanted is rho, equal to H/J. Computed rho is 0.03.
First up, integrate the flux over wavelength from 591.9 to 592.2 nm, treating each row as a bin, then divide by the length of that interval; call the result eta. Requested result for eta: 18.7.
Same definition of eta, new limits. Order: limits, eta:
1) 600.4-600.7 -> 19.3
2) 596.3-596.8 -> 18.5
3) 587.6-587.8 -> 20.5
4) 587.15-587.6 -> 19.2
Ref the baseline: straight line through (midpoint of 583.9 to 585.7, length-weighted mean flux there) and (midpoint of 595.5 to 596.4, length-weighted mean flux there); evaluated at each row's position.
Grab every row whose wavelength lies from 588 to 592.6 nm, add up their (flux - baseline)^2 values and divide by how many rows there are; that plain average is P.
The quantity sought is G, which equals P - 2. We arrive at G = 0.7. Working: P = 2.7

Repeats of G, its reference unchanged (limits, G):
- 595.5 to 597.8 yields -1.0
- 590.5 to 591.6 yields 1.8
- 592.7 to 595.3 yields 0.0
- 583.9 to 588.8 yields 0.7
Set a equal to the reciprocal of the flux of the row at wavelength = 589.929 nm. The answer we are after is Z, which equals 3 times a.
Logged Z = 0.173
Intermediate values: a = 0.058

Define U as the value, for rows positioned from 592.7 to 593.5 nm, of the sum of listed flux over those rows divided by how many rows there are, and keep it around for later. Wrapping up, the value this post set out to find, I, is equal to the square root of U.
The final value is 4.23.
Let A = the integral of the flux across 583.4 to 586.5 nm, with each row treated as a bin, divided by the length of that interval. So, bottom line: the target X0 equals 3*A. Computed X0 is 57.1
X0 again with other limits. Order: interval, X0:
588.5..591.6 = 52.2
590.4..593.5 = 53.3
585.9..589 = 55.9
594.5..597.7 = 53.7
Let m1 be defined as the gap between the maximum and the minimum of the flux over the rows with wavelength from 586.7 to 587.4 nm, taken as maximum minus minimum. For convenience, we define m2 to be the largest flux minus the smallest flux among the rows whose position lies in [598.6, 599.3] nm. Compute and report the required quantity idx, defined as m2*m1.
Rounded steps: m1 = 0.8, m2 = 2.1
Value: 1.7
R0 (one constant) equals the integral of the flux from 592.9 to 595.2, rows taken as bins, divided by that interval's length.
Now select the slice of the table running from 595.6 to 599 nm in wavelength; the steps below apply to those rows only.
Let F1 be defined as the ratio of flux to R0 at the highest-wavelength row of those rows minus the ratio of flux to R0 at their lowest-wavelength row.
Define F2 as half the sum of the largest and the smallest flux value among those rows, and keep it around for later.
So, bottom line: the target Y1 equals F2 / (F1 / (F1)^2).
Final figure 0.1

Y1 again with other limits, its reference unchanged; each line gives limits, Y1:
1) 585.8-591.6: -0.4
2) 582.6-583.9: 3.9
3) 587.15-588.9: -2.5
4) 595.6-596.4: 1.9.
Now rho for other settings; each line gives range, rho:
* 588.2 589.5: 0.06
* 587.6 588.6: 0.11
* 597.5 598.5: 0.00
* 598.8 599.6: 0.08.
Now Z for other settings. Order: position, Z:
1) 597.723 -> 0.165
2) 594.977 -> 0.191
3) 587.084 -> 0.158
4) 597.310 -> 0.160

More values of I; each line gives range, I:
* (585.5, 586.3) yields 4.10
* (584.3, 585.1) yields 4.38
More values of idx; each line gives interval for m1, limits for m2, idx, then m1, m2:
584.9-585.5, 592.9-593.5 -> 10.7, 3.7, 2.9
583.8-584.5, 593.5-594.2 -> 2.9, 2.2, 1.3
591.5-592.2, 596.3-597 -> 5.4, 2.7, 2.0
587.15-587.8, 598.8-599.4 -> 5.8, 2.0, 2.9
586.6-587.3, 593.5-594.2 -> 0.8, 0.6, 1.3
